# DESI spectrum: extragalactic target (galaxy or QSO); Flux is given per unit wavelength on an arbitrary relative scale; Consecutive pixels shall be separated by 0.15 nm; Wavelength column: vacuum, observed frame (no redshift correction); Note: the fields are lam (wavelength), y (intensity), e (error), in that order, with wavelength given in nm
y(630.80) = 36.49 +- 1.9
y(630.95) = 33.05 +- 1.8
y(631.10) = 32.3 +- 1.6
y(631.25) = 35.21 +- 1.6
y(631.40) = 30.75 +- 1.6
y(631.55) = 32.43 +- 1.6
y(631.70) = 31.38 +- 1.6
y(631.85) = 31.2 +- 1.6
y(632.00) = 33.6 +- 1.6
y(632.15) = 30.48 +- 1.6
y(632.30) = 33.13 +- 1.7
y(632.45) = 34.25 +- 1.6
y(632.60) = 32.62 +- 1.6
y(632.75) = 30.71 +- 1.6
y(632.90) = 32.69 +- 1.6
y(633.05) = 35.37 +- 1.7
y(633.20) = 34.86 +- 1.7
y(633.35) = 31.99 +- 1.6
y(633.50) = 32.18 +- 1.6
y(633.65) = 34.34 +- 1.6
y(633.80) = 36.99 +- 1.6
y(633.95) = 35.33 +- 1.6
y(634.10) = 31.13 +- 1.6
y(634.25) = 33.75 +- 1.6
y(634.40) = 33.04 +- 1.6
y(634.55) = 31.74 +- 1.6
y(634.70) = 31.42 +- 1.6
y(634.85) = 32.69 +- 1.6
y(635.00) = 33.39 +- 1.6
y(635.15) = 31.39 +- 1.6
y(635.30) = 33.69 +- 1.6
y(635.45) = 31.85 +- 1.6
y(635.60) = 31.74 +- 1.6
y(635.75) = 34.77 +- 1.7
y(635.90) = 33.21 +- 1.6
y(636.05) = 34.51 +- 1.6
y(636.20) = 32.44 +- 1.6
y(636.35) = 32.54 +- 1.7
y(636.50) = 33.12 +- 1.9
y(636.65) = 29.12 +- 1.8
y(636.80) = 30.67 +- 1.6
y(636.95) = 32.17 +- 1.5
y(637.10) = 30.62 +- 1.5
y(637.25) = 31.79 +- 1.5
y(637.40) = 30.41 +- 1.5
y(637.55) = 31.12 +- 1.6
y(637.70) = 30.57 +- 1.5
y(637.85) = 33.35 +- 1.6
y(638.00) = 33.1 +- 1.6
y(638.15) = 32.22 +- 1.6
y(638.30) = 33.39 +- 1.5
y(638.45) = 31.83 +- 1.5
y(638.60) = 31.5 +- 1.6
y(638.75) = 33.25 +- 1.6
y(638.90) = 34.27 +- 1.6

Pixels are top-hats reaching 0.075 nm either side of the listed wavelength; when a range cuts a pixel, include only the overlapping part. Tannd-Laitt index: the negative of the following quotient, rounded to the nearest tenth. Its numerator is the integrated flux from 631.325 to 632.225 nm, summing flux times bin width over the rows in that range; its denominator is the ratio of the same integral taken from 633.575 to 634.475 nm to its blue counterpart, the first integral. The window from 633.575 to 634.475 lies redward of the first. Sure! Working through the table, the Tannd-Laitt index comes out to -26.4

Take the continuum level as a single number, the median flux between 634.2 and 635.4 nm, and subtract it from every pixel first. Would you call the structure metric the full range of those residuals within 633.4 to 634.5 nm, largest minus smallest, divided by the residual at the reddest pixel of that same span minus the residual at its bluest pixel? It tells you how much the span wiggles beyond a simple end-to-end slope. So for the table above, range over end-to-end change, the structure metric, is 7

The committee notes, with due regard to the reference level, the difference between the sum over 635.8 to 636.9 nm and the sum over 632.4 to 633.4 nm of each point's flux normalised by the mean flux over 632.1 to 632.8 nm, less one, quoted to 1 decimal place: -0.2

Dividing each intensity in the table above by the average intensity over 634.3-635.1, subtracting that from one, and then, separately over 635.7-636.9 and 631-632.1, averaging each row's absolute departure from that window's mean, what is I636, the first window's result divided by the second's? 1.2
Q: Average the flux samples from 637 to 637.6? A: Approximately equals 31.0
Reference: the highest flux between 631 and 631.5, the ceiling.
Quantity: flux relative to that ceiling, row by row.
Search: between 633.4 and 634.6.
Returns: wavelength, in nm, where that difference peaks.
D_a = 633.80 nm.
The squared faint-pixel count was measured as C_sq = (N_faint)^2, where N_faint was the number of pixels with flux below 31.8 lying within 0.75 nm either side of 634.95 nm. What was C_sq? 16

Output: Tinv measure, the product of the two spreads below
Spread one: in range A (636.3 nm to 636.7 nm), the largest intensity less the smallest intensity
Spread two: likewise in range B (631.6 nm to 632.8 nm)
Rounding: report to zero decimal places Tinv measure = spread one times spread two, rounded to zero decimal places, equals 15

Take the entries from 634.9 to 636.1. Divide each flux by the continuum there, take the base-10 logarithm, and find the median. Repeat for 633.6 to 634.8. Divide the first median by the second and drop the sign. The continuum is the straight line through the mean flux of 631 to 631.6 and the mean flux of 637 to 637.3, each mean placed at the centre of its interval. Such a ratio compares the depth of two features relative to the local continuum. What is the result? 1.1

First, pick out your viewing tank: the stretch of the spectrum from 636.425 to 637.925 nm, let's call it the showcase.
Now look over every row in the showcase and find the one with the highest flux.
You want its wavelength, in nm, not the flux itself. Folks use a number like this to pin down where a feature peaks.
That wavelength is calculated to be 637.85 nm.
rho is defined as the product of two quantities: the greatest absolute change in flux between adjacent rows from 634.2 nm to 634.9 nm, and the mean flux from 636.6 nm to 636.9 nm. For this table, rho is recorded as 39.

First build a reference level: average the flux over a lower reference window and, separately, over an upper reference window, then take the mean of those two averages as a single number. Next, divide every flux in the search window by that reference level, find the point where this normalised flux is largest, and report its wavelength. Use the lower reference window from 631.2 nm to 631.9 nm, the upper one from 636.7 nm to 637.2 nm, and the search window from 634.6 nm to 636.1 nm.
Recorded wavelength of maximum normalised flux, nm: 635.75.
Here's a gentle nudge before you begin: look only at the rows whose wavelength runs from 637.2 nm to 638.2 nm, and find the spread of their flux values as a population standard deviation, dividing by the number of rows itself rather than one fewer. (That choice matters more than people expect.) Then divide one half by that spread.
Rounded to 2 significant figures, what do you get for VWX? 0.46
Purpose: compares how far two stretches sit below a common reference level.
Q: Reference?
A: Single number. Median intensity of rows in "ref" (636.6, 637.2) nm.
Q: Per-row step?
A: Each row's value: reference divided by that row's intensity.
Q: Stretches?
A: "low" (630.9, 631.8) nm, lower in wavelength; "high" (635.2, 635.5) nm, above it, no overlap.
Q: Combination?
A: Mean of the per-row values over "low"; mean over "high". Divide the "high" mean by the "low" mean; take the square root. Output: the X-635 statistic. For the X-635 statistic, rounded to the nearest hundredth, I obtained 1.00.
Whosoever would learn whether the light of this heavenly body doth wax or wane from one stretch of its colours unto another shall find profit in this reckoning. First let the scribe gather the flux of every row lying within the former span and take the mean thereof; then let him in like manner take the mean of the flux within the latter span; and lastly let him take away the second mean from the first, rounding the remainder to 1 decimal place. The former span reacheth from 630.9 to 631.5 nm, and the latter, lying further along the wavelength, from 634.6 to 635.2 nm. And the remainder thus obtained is 0.6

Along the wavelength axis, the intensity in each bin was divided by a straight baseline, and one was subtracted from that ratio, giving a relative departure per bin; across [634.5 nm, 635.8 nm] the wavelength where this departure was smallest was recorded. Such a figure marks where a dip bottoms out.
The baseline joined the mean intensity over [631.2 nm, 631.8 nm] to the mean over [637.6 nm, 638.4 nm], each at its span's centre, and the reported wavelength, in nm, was 635.15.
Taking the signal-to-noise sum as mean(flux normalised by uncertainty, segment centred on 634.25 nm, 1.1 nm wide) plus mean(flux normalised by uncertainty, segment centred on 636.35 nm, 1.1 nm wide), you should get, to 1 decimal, 40.1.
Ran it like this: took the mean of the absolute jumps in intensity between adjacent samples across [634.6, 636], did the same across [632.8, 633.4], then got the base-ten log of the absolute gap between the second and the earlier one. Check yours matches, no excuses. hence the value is -0.38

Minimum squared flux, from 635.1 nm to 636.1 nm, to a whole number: 985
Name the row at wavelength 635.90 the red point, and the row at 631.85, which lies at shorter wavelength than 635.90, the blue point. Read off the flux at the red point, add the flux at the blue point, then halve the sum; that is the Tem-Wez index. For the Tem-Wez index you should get 32.2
